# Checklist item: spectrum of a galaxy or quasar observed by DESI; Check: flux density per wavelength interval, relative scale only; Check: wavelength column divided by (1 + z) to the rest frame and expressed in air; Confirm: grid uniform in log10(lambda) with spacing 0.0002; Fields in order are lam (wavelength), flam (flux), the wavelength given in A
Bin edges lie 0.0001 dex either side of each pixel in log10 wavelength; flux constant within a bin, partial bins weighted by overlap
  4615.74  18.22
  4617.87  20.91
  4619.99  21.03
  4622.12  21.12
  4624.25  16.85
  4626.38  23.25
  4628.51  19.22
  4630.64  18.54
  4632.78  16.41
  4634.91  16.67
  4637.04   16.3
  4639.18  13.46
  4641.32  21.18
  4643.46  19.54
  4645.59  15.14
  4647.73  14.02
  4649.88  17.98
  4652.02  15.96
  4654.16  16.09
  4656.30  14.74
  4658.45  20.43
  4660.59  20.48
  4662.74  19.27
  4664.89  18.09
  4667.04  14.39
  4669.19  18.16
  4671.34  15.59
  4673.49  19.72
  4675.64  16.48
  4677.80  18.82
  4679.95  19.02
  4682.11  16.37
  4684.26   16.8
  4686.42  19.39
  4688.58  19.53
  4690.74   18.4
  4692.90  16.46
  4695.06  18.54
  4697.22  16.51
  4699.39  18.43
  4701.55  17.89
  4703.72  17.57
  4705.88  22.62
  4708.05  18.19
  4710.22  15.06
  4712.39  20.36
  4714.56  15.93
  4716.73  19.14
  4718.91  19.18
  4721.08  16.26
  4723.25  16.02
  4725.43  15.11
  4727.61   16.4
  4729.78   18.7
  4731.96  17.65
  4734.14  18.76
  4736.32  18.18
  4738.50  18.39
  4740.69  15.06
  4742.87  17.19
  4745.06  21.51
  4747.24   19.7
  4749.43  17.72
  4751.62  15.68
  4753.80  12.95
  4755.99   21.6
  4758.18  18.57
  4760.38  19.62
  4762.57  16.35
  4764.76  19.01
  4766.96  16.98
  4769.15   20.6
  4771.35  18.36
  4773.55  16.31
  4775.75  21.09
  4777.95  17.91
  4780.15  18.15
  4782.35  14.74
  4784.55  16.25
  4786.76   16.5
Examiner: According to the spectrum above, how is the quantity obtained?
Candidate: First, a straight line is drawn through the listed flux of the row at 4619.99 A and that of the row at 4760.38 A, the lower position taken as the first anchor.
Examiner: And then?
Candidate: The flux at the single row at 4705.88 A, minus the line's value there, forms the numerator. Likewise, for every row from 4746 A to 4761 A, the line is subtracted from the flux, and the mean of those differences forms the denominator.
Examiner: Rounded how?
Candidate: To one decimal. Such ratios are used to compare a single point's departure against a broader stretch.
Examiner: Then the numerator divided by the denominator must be -1.4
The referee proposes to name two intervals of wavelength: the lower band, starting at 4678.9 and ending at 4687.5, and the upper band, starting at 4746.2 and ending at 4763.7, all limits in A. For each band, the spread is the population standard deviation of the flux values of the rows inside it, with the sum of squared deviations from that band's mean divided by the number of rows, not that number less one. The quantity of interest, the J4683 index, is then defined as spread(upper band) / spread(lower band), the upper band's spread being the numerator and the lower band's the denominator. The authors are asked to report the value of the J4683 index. 1.9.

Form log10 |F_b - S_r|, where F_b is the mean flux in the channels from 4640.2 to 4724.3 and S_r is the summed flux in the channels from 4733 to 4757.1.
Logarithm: 2.3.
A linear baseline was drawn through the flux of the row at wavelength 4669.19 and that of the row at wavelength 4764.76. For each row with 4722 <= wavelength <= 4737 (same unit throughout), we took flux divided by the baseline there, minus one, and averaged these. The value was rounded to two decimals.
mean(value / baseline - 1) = -0.08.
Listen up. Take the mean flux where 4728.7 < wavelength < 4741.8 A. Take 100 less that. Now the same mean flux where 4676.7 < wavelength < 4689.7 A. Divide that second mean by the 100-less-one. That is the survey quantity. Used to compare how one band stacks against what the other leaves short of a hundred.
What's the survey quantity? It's 0.223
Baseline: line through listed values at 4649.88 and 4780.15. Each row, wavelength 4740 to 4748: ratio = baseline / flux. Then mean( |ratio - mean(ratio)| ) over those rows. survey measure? 0.12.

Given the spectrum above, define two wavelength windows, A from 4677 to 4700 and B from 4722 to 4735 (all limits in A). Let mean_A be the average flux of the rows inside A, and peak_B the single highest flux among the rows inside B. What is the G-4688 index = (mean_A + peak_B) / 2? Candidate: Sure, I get 18.4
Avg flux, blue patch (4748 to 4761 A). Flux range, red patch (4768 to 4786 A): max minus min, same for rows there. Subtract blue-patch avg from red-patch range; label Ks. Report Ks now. -11.3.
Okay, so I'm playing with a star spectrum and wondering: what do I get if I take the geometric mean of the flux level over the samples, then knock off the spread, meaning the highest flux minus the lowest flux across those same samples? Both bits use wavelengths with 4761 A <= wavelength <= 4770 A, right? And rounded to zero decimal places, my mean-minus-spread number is 14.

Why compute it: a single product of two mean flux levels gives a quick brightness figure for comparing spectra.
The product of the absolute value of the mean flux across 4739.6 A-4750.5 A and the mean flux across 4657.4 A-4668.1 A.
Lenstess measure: 338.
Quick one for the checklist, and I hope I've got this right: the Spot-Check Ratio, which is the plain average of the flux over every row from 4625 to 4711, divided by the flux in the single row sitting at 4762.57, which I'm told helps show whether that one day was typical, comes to 1.09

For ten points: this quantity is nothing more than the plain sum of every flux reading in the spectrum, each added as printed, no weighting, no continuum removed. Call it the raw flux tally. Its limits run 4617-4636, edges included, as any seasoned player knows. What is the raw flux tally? 174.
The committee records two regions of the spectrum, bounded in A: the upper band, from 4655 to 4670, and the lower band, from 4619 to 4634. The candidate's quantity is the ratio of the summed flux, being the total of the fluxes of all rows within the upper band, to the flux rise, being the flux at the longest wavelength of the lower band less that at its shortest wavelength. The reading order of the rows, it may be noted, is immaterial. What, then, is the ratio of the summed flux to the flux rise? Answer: -27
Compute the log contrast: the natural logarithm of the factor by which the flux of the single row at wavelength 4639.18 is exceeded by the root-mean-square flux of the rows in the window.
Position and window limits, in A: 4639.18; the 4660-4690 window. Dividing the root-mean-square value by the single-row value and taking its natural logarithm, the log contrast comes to 0.30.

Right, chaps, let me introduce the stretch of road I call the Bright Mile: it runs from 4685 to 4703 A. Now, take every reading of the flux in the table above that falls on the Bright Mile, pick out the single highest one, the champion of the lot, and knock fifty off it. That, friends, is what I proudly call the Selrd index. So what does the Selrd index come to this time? -30.5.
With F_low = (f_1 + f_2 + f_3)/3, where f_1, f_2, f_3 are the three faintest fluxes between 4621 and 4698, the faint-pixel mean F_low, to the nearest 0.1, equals 14.0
